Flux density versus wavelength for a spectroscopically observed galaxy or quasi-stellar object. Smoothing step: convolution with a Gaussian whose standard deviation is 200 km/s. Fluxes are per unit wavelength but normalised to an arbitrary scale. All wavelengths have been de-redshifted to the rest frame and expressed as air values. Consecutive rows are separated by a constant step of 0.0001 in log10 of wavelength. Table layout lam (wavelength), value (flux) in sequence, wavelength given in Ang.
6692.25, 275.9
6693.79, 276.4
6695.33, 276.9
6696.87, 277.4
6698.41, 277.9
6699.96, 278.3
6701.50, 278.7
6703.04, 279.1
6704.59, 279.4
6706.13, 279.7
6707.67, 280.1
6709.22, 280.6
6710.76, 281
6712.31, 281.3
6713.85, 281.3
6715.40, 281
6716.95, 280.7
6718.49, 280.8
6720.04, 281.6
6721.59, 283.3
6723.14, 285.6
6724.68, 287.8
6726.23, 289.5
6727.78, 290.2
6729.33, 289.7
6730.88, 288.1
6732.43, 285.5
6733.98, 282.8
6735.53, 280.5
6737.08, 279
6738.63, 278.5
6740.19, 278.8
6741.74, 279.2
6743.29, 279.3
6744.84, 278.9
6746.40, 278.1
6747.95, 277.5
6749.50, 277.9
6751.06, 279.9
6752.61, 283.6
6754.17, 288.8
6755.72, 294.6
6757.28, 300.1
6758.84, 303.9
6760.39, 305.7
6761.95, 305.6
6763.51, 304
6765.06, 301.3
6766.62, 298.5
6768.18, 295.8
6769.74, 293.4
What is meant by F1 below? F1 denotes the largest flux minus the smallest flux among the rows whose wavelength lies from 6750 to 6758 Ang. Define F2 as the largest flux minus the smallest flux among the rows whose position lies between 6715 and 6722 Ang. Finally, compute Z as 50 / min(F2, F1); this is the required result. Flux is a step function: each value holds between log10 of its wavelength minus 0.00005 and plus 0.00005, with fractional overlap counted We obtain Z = 19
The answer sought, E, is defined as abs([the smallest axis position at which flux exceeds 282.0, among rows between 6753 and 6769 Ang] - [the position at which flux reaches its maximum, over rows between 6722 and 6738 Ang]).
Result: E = 26.4 Ang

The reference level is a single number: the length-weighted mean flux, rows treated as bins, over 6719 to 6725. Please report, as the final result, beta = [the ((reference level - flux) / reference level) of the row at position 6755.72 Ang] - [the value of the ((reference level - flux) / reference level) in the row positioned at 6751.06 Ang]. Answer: -0.05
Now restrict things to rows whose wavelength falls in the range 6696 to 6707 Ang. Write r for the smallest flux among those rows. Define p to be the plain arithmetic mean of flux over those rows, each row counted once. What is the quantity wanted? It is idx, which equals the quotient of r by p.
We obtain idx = 0.996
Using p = 279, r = 277.4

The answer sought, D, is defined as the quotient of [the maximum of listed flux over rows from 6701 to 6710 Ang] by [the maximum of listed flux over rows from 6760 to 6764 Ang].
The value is 0.92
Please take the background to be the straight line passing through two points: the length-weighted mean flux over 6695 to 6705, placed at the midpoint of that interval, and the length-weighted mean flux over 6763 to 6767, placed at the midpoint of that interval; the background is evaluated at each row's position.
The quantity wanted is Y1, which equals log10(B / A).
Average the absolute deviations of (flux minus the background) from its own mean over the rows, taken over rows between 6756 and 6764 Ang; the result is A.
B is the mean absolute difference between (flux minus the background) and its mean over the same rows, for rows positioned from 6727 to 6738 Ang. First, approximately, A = 1.4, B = 4.69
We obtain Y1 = 0.51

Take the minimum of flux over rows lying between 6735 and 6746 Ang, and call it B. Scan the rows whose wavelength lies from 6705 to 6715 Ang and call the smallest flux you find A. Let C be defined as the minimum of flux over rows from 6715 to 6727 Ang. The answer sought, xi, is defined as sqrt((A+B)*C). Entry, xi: 396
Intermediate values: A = 279.7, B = 278.5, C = 280.7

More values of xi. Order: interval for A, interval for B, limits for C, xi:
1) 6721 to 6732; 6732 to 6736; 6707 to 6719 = 397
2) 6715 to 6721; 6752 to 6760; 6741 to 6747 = 396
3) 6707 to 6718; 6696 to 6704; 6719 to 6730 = 396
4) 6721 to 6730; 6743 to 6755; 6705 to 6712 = 396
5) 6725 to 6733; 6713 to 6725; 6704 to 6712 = 398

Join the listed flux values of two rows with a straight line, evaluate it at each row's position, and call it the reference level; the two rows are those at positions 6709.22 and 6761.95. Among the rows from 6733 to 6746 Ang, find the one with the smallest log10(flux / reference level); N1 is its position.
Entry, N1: 6744.84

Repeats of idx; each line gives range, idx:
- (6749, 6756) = 0.975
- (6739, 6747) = 0.997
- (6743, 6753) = 0.994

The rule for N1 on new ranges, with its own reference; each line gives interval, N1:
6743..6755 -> 6749.50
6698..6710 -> 6709.22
